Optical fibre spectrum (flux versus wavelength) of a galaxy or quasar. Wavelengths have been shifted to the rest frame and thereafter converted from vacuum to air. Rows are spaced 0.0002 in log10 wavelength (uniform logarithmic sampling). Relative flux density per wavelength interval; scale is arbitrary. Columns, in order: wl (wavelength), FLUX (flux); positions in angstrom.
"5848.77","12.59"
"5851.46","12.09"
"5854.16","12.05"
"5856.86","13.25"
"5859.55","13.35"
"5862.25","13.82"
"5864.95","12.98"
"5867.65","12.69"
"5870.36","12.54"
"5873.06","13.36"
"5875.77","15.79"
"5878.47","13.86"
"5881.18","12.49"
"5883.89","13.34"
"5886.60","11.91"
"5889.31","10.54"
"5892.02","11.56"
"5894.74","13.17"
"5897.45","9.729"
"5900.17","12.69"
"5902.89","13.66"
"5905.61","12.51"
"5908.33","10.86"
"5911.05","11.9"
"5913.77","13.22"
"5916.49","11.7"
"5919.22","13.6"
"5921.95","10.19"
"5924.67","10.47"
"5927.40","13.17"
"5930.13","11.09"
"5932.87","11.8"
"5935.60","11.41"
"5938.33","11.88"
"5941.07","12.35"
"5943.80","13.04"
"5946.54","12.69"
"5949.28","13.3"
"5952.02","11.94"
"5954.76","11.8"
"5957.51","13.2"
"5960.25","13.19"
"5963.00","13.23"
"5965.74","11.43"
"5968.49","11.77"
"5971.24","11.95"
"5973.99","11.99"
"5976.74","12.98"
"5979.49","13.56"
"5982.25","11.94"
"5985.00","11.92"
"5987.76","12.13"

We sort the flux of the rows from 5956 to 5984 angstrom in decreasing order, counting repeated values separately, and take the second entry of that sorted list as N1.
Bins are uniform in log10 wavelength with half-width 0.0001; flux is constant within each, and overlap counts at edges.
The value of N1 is 13.23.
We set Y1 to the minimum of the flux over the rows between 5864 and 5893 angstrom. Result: 10.54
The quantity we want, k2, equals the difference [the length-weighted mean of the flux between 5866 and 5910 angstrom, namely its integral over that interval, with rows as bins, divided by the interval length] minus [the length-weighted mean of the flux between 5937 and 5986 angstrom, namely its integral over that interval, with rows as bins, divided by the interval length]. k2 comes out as 0.1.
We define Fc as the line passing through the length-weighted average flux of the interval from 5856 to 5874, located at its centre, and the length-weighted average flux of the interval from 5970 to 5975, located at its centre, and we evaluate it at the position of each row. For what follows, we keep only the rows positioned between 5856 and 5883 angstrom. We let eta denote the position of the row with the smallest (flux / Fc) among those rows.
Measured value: 5870.36 angstrom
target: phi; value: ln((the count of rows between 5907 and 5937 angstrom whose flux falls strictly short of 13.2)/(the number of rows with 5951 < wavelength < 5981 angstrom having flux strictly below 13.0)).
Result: 0.25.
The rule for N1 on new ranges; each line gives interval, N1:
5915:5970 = 13.3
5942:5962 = 13.2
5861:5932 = 13.86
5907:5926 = 13.22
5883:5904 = 13.34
